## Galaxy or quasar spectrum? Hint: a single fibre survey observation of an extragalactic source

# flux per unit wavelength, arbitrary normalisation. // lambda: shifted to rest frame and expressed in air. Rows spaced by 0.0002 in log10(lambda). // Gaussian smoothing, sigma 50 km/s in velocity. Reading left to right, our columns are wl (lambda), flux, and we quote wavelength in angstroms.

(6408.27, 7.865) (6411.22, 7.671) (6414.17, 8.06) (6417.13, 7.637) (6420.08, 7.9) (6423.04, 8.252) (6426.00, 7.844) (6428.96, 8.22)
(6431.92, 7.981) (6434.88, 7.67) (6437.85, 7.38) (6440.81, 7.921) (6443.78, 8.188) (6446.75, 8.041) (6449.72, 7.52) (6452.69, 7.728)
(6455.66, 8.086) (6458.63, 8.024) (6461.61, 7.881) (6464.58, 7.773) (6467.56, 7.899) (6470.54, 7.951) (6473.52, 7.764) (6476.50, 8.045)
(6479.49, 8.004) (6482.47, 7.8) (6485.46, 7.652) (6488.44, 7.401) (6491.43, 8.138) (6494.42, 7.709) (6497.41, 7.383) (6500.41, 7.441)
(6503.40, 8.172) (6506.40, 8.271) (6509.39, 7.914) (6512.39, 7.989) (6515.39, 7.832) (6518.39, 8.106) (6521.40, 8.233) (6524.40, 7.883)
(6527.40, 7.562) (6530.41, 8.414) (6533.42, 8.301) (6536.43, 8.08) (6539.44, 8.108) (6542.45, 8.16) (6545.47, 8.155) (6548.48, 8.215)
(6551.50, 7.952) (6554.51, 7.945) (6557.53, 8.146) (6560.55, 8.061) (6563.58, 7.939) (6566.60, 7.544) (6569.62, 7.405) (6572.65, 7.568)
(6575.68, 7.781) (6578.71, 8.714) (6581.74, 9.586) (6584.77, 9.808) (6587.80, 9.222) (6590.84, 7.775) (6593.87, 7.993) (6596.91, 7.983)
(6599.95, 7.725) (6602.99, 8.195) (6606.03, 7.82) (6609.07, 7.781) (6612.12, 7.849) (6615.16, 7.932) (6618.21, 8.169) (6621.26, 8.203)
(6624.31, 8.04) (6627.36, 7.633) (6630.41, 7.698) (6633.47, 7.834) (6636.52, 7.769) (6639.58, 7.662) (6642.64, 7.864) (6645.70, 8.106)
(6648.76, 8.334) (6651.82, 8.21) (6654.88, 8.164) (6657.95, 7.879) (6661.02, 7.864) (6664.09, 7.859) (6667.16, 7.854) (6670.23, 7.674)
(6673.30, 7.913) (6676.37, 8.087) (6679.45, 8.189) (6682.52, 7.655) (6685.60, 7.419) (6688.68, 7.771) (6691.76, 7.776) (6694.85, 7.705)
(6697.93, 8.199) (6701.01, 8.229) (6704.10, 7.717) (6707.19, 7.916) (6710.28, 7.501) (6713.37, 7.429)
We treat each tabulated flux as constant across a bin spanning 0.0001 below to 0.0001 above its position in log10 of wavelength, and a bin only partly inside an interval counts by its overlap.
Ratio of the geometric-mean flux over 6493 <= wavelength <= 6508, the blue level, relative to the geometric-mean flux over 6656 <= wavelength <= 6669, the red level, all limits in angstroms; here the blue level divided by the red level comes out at 0.99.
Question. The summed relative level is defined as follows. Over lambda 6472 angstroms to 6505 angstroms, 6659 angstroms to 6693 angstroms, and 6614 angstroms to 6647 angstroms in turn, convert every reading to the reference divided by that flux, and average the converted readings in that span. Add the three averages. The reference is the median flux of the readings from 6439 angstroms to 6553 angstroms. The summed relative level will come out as 3.06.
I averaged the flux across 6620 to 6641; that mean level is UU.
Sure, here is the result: 7.83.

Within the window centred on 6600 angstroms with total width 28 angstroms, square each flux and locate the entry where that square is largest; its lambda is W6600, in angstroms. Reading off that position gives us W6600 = 6587.80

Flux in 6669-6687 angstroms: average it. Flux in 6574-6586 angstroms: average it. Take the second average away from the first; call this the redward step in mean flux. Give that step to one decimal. -1.1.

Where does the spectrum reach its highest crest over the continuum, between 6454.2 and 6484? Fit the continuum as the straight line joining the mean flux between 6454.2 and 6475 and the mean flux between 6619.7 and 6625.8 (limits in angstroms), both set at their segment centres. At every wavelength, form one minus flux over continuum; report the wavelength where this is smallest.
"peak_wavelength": 6455.66 angstroms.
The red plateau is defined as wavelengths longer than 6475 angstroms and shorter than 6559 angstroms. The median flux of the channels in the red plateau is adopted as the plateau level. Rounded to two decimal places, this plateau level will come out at 8.02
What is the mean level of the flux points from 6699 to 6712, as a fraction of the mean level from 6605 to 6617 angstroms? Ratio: 1.00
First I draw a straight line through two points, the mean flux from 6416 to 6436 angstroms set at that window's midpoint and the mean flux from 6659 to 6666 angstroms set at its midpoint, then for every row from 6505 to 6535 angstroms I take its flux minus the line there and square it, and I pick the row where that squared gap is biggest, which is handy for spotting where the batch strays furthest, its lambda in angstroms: 6530.41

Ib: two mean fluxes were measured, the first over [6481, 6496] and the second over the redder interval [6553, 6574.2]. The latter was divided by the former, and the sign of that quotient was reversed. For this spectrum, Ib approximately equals -1.01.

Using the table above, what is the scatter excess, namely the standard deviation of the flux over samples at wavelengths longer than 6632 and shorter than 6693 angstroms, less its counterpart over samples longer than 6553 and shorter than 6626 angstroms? -0.38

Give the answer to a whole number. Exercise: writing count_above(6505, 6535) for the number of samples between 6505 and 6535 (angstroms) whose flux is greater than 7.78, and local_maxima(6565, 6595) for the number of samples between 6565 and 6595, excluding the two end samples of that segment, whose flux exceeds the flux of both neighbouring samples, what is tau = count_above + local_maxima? 10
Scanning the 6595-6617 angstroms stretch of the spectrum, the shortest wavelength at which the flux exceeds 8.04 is 6602.99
